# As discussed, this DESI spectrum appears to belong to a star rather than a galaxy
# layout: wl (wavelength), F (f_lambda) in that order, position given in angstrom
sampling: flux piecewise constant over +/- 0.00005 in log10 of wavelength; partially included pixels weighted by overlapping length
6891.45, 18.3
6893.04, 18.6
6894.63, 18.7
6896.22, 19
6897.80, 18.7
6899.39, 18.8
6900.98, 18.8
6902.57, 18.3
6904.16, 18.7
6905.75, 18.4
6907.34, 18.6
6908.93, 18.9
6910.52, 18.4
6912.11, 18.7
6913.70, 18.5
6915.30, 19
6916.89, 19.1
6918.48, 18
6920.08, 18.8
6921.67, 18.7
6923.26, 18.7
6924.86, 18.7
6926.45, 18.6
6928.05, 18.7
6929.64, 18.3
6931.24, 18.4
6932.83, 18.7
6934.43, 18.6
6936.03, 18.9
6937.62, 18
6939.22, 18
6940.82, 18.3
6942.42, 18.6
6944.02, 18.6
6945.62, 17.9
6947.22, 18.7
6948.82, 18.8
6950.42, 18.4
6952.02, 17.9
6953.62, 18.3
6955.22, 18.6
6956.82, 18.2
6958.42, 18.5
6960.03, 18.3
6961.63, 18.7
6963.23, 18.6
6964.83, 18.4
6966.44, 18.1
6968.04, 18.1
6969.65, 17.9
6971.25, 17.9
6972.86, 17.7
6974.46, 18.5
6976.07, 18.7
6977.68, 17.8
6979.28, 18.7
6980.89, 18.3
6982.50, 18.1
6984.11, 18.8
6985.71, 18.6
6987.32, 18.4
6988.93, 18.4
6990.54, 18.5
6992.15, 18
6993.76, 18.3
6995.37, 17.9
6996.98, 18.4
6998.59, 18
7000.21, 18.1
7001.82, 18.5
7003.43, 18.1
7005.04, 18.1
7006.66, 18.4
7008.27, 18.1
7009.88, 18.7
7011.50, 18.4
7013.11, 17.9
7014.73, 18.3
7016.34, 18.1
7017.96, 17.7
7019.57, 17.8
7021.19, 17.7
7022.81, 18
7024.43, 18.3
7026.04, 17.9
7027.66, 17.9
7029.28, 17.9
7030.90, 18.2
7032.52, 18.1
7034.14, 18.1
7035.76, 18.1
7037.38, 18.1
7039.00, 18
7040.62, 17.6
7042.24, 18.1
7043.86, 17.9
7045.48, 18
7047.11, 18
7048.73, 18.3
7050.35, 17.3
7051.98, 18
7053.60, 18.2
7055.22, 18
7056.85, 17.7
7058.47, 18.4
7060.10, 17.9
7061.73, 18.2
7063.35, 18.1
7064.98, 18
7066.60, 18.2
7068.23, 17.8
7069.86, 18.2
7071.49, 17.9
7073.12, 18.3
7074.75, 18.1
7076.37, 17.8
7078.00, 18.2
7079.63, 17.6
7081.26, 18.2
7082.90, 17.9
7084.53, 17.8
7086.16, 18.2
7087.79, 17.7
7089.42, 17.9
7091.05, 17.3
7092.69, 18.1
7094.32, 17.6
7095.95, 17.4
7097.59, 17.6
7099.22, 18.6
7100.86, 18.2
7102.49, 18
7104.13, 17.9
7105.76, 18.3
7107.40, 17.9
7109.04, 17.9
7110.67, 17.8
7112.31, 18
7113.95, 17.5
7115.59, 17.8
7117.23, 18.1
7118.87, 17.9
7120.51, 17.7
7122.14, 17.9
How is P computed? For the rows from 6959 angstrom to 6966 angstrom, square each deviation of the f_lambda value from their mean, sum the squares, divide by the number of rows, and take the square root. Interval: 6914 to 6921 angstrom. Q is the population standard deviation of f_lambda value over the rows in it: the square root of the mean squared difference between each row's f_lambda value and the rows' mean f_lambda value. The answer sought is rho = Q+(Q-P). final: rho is 0.71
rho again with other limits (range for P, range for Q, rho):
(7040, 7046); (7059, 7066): 0.04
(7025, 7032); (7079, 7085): 0.30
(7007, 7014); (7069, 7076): -0.01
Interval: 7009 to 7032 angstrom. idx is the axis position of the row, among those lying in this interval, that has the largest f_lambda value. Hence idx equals 7009.88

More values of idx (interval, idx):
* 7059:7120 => 7099.22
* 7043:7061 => 7058.47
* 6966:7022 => 6984.11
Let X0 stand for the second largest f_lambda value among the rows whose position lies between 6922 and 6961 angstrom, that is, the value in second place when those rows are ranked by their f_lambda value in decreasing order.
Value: 18.8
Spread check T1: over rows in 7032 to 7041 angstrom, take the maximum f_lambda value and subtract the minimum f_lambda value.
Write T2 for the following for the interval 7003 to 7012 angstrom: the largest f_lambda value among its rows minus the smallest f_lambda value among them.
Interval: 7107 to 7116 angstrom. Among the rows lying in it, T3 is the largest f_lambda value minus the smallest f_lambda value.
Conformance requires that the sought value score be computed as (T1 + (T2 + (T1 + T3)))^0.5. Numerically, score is 1.45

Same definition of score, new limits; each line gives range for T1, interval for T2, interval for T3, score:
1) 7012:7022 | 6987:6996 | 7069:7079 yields 1.52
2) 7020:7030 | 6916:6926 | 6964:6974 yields 1.73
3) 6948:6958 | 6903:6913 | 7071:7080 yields 1.73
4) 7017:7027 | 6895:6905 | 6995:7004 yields 1.58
